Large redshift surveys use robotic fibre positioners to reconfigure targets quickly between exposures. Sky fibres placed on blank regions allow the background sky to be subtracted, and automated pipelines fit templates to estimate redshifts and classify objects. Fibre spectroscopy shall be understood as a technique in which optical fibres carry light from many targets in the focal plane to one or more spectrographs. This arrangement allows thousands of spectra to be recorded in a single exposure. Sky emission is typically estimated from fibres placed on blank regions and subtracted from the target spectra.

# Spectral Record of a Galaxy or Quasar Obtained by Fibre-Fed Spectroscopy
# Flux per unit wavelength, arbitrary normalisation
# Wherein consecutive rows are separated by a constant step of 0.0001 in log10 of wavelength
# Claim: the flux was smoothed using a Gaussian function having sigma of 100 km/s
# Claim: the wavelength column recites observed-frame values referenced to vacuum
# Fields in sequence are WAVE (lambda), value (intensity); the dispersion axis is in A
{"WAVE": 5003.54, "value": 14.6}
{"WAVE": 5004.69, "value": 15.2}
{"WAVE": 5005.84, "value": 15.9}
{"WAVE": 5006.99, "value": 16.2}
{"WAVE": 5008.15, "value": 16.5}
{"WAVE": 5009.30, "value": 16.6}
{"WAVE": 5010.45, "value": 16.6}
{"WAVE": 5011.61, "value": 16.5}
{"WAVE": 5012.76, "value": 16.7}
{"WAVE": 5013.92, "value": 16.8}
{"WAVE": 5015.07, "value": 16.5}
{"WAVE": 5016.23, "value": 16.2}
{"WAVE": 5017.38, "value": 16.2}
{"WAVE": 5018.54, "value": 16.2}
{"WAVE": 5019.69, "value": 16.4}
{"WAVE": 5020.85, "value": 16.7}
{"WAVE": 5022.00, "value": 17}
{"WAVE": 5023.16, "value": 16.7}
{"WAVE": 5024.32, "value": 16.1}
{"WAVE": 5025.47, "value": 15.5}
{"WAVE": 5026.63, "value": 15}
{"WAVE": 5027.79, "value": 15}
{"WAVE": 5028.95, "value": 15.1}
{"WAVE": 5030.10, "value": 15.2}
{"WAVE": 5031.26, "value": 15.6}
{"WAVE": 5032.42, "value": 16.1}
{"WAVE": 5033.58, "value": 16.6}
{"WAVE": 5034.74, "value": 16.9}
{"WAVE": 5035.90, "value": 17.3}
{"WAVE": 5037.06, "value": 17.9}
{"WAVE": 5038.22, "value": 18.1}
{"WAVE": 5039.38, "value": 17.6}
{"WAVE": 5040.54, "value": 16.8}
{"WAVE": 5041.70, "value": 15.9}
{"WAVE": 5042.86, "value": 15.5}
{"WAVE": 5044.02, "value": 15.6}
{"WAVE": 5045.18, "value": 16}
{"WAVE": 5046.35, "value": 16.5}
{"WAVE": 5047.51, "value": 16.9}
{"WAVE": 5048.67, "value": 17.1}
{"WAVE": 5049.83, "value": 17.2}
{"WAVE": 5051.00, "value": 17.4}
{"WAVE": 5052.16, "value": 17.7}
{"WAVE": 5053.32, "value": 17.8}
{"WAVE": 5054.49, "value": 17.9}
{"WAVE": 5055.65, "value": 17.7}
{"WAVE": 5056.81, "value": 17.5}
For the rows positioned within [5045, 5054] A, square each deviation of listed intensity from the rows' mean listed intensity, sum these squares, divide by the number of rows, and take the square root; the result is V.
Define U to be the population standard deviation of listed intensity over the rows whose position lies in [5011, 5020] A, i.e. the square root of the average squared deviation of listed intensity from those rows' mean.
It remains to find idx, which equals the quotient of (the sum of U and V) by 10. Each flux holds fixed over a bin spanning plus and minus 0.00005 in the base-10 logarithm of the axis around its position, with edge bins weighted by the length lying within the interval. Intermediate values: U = 0.22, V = 0.57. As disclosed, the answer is 0.08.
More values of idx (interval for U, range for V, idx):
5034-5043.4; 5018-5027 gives 0.15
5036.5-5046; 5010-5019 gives 0.12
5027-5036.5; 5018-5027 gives 0.15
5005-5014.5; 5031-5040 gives 0.11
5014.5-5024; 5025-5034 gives 0.08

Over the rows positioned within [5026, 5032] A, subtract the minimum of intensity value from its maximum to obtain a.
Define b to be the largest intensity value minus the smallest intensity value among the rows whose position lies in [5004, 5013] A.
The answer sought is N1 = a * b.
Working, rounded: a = 0.60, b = 1.5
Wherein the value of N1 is 0.9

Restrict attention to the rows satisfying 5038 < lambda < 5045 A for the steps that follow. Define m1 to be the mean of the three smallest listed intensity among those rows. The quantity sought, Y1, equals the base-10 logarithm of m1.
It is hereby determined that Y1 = 1.19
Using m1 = 15.7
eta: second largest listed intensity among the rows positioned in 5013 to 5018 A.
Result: 16.5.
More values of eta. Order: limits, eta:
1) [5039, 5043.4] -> 16.8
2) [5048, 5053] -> 17.4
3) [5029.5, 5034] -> 16.1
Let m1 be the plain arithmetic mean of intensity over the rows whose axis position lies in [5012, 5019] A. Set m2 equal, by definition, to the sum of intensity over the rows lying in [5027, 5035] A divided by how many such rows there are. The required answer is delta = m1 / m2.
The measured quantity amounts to 1.04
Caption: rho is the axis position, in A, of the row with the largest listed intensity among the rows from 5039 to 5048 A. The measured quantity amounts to 5039.38 A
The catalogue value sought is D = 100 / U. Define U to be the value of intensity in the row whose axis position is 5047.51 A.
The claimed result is 5.9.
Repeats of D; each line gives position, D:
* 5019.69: 6.1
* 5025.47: 6.5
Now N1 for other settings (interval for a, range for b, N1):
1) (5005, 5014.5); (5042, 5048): 1.3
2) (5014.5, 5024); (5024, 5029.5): 0.9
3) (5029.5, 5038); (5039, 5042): 4.6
